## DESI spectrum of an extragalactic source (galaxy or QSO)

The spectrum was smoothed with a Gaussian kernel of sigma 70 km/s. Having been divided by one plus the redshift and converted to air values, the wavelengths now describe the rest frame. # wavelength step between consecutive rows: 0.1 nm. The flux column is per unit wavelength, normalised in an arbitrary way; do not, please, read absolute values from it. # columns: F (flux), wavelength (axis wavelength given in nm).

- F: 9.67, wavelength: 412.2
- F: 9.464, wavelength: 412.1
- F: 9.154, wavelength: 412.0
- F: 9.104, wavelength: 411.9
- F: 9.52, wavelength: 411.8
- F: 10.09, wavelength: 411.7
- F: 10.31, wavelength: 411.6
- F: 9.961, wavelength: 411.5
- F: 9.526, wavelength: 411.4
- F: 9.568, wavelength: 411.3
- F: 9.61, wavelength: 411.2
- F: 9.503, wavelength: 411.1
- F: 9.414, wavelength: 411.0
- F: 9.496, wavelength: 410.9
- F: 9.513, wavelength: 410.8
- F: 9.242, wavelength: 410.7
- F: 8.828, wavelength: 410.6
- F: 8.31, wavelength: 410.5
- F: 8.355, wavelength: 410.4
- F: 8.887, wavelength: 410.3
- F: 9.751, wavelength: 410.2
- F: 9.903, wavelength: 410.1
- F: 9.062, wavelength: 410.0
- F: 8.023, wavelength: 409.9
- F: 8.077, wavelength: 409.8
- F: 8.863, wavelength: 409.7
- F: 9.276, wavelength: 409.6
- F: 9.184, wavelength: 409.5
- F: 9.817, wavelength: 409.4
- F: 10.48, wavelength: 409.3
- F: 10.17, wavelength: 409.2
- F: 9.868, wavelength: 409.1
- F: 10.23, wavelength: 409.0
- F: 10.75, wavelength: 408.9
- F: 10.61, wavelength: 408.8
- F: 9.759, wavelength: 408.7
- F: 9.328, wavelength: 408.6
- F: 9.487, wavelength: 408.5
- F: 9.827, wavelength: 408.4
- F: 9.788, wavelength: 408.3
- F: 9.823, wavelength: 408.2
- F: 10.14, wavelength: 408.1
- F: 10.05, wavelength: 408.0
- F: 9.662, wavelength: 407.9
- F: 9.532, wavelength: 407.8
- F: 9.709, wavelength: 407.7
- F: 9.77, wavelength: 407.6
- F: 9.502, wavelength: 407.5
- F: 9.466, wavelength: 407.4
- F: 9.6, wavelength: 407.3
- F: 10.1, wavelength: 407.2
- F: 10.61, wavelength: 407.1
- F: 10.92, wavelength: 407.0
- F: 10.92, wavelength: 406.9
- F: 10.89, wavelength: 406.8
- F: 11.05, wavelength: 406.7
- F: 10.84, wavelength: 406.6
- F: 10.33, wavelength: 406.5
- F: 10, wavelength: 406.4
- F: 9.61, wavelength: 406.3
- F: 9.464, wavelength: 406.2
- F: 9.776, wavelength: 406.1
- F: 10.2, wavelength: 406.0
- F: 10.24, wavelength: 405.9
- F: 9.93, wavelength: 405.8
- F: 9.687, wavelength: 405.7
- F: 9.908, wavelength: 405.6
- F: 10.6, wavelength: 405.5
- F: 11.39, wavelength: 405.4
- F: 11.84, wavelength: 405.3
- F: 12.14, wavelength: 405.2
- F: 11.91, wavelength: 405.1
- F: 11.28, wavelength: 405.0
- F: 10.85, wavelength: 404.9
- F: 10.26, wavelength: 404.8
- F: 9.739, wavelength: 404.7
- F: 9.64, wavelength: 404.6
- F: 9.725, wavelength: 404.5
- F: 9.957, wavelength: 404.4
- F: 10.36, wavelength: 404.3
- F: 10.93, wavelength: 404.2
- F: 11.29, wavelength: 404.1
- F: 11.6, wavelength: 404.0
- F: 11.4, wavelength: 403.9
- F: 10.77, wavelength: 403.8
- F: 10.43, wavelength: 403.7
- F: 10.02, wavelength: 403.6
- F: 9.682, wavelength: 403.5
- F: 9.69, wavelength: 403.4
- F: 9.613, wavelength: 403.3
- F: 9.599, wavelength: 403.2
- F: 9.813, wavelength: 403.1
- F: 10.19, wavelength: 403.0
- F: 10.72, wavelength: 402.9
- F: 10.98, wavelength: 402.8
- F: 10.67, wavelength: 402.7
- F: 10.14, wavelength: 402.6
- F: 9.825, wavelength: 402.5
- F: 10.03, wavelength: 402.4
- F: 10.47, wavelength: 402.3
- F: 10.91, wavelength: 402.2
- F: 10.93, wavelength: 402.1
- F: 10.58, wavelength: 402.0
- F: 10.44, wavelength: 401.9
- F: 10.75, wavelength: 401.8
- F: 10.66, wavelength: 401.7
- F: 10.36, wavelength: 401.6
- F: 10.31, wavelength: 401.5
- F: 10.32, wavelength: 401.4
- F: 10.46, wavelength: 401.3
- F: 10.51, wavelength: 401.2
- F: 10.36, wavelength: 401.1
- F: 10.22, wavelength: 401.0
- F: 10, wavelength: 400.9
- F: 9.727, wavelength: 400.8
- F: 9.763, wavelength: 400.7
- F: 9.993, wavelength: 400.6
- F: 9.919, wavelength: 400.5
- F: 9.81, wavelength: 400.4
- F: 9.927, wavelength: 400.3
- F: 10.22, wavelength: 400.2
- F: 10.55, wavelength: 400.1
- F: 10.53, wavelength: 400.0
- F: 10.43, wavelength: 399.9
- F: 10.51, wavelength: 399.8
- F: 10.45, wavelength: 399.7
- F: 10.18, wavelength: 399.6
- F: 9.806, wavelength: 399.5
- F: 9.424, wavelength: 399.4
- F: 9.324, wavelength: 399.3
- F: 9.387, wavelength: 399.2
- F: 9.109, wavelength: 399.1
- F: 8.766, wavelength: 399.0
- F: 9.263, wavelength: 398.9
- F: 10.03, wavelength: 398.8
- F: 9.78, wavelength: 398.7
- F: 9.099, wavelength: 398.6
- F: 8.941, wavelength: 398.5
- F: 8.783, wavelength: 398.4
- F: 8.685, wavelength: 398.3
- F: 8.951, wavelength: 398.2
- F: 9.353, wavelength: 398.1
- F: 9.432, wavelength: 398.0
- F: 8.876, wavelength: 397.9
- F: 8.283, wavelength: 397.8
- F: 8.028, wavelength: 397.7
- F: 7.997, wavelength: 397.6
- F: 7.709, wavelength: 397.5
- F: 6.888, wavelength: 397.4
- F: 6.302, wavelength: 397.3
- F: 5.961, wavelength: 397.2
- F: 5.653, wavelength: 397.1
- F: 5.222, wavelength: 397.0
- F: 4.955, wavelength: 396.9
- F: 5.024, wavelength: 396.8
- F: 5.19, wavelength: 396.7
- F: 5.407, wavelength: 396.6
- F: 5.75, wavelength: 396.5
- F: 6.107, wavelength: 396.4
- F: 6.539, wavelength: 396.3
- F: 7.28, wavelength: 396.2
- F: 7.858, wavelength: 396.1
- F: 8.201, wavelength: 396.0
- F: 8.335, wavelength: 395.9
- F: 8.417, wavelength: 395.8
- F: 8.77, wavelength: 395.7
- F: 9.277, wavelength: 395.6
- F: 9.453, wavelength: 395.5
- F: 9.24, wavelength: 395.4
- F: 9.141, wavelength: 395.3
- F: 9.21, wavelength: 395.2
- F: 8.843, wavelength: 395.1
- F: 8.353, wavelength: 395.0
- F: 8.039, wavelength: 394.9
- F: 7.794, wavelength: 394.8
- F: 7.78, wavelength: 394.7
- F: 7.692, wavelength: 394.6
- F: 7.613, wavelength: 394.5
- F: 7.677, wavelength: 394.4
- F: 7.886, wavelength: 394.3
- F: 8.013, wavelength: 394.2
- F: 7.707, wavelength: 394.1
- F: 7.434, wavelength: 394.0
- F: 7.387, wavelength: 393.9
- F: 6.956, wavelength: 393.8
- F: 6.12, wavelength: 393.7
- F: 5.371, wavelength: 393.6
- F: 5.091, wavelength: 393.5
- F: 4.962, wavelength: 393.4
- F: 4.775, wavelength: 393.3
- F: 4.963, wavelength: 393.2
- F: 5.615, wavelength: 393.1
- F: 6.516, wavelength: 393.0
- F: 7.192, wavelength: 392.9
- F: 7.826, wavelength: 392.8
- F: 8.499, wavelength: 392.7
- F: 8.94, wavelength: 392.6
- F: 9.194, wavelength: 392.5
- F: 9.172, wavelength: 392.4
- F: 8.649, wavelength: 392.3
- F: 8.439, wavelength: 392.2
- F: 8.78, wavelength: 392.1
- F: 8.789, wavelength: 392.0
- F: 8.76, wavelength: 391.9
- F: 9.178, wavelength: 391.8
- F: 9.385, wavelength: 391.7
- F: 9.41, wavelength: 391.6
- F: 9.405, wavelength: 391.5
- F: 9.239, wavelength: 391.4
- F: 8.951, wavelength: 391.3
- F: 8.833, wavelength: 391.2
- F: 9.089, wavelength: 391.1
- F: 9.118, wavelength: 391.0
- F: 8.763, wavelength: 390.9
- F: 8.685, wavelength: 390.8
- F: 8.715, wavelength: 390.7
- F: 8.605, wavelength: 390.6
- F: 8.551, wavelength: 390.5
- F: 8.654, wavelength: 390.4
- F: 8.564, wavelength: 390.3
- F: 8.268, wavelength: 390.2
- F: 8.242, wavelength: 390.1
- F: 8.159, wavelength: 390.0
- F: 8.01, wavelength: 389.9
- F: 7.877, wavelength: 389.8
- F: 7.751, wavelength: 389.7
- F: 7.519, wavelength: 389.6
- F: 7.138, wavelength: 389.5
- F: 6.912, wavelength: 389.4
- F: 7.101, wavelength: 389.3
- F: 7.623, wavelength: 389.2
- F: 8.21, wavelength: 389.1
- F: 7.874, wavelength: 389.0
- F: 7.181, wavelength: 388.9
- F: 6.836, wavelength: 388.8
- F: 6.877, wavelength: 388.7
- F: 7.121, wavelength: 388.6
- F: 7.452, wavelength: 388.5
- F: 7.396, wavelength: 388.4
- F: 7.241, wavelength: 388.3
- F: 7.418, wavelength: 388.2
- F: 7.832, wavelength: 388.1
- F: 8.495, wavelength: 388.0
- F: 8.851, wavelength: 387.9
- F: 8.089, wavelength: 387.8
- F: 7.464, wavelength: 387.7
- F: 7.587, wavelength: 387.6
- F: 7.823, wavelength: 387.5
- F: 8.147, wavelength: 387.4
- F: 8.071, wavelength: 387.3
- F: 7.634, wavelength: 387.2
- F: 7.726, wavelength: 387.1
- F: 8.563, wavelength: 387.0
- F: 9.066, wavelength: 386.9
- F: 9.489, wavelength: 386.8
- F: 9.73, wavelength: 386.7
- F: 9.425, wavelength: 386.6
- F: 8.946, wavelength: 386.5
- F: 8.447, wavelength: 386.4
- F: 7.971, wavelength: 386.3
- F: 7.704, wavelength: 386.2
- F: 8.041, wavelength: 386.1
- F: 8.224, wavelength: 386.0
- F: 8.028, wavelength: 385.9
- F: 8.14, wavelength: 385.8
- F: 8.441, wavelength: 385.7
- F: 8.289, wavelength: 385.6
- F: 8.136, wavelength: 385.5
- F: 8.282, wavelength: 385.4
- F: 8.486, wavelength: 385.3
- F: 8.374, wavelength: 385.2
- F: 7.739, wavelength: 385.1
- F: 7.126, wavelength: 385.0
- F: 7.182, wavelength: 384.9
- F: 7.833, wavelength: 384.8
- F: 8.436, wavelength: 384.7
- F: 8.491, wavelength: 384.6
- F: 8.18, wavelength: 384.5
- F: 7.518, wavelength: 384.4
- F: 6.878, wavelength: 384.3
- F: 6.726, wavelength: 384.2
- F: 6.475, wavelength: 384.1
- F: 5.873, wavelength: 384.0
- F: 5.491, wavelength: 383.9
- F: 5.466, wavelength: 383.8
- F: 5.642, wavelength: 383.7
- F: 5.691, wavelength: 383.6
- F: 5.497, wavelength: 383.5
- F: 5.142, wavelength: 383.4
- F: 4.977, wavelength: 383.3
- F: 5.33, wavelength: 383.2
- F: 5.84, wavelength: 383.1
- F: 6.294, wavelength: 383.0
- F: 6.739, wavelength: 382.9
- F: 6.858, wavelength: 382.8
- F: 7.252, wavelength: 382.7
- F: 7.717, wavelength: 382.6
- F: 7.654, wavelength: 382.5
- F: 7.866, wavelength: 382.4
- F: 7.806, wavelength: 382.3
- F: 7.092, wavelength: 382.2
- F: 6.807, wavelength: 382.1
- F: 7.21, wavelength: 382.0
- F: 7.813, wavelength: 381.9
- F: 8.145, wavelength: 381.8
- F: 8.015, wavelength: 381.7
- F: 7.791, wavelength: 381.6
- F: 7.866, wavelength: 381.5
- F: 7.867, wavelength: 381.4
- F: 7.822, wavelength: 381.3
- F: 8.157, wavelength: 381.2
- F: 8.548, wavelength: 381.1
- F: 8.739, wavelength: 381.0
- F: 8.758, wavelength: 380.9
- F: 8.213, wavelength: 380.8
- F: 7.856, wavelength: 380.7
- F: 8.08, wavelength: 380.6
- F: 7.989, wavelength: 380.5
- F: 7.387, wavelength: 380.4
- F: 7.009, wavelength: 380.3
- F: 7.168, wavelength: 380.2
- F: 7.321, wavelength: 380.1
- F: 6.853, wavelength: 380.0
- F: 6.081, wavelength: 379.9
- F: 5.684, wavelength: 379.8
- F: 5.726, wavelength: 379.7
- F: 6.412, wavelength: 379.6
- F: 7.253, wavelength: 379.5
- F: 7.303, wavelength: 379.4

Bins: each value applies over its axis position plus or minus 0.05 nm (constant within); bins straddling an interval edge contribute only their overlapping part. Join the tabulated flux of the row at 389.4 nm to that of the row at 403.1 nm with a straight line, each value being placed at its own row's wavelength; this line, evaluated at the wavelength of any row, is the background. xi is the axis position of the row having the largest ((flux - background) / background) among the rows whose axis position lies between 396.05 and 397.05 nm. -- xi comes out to 396.1 nm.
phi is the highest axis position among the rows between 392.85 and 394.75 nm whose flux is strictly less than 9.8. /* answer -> 394.7 nm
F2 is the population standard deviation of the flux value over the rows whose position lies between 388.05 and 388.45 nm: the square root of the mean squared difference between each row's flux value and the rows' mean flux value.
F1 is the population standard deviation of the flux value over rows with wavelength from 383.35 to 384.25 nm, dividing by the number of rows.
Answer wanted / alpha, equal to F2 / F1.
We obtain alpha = 0.5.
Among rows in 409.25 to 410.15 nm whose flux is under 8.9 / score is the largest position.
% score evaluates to 409.9 nm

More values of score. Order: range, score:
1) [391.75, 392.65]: 392.3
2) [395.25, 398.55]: 398.4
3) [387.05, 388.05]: 388.0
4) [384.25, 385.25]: 385.2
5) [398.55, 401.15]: 399.0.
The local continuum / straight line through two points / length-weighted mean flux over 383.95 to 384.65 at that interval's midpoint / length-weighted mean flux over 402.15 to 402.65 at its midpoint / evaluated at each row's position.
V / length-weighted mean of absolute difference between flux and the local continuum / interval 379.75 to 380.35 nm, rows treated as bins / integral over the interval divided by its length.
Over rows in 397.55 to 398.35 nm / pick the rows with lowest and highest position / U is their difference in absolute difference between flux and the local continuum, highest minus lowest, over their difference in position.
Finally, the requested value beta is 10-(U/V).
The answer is 11.4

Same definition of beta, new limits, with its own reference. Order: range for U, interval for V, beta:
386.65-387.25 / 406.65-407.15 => 33.0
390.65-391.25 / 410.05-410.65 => 10.0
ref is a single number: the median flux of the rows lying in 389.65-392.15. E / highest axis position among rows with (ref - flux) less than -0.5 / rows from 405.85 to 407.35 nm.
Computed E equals 407.3 nm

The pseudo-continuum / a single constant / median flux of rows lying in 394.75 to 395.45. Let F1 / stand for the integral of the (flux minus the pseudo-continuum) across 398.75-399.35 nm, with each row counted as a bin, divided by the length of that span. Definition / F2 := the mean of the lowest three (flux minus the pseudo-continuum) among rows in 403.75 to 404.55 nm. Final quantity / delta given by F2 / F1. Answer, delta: 2.5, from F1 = 0.5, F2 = 1.2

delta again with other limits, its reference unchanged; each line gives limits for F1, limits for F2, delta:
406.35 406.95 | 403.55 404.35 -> 0.8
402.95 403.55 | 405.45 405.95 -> 1.1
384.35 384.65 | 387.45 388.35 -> 1.9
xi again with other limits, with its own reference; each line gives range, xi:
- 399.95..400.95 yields 400.0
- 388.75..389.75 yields 389.1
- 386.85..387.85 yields 386.9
